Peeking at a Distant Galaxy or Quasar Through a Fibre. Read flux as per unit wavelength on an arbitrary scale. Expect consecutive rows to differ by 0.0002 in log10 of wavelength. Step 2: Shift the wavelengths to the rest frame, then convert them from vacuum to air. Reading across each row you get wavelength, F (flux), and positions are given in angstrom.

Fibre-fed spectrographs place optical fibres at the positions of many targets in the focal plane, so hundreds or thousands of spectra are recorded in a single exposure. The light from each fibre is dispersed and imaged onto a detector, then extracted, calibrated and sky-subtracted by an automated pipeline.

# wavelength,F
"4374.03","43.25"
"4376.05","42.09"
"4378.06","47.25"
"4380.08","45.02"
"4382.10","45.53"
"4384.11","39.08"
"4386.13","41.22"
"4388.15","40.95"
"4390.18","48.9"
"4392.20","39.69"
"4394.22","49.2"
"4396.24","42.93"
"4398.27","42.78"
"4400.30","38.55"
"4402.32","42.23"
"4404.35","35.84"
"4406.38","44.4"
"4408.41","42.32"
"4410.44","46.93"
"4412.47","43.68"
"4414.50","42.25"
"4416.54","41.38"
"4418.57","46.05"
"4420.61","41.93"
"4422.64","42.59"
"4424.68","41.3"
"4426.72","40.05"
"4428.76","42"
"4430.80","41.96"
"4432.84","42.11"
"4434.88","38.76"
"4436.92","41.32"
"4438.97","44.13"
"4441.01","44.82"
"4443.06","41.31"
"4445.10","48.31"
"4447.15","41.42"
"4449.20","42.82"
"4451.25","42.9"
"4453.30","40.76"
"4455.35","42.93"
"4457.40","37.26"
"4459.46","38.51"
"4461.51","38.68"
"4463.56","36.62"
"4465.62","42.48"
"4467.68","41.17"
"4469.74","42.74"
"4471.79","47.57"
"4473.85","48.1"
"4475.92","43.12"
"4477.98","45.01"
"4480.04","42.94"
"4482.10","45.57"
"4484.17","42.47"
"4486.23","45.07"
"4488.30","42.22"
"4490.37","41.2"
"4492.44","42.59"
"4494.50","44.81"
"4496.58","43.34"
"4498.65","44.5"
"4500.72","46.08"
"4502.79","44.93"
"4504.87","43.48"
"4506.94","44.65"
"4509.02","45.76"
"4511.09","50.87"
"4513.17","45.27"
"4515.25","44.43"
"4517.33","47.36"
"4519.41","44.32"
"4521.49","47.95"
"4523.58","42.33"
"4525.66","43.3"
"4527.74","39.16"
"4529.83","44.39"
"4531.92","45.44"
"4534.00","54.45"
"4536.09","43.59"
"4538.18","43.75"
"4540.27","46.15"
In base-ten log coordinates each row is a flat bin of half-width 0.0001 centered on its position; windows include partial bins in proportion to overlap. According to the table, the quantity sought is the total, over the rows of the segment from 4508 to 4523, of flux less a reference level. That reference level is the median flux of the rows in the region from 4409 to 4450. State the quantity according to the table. 32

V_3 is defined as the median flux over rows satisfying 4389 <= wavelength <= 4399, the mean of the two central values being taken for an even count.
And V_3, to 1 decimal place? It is 42.9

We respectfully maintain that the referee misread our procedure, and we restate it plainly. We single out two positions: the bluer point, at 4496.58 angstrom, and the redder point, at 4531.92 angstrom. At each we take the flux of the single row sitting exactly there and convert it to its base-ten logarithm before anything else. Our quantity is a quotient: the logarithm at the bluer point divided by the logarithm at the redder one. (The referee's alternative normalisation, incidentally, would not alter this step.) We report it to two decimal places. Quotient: 0.99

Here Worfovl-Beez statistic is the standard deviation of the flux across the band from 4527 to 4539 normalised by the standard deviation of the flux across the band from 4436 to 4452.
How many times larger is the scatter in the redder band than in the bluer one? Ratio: 2.1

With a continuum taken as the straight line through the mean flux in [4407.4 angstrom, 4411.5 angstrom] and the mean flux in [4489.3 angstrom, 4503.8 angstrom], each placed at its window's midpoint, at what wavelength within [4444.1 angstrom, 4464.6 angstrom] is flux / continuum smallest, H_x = 4463.56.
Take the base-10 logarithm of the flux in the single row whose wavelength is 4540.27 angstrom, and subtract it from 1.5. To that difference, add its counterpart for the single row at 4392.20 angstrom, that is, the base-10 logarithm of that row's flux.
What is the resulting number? 1.43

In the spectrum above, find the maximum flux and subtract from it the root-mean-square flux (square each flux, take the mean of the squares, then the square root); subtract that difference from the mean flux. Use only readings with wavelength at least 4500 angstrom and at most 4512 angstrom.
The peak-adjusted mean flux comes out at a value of 41.1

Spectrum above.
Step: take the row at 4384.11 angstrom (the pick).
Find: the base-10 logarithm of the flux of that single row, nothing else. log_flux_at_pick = 1.59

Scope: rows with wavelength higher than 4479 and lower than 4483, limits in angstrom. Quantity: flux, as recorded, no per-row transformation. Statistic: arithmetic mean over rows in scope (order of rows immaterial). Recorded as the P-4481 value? 44.3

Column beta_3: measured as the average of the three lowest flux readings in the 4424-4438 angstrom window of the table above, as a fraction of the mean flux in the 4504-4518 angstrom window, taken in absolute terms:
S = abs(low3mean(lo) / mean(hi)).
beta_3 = 0.871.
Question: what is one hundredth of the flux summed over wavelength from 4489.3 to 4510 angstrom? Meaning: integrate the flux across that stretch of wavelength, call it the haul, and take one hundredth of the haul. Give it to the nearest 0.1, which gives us 9.1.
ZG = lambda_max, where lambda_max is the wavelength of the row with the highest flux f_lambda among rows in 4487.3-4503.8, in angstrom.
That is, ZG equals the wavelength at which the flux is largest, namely 4500.72 angstrom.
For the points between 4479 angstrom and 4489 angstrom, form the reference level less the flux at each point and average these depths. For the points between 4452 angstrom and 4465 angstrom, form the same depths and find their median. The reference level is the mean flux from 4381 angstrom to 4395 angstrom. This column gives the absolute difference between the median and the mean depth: 5.1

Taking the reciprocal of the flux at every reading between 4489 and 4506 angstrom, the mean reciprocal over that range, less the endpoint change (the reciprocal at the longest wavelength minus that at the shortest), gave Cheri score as 0.024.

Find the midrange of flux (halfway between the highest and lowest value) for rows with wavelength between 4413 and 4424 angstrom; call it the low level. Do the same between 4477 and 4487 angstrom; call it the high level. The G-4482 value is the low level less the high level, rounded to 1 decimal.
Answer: -0.3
